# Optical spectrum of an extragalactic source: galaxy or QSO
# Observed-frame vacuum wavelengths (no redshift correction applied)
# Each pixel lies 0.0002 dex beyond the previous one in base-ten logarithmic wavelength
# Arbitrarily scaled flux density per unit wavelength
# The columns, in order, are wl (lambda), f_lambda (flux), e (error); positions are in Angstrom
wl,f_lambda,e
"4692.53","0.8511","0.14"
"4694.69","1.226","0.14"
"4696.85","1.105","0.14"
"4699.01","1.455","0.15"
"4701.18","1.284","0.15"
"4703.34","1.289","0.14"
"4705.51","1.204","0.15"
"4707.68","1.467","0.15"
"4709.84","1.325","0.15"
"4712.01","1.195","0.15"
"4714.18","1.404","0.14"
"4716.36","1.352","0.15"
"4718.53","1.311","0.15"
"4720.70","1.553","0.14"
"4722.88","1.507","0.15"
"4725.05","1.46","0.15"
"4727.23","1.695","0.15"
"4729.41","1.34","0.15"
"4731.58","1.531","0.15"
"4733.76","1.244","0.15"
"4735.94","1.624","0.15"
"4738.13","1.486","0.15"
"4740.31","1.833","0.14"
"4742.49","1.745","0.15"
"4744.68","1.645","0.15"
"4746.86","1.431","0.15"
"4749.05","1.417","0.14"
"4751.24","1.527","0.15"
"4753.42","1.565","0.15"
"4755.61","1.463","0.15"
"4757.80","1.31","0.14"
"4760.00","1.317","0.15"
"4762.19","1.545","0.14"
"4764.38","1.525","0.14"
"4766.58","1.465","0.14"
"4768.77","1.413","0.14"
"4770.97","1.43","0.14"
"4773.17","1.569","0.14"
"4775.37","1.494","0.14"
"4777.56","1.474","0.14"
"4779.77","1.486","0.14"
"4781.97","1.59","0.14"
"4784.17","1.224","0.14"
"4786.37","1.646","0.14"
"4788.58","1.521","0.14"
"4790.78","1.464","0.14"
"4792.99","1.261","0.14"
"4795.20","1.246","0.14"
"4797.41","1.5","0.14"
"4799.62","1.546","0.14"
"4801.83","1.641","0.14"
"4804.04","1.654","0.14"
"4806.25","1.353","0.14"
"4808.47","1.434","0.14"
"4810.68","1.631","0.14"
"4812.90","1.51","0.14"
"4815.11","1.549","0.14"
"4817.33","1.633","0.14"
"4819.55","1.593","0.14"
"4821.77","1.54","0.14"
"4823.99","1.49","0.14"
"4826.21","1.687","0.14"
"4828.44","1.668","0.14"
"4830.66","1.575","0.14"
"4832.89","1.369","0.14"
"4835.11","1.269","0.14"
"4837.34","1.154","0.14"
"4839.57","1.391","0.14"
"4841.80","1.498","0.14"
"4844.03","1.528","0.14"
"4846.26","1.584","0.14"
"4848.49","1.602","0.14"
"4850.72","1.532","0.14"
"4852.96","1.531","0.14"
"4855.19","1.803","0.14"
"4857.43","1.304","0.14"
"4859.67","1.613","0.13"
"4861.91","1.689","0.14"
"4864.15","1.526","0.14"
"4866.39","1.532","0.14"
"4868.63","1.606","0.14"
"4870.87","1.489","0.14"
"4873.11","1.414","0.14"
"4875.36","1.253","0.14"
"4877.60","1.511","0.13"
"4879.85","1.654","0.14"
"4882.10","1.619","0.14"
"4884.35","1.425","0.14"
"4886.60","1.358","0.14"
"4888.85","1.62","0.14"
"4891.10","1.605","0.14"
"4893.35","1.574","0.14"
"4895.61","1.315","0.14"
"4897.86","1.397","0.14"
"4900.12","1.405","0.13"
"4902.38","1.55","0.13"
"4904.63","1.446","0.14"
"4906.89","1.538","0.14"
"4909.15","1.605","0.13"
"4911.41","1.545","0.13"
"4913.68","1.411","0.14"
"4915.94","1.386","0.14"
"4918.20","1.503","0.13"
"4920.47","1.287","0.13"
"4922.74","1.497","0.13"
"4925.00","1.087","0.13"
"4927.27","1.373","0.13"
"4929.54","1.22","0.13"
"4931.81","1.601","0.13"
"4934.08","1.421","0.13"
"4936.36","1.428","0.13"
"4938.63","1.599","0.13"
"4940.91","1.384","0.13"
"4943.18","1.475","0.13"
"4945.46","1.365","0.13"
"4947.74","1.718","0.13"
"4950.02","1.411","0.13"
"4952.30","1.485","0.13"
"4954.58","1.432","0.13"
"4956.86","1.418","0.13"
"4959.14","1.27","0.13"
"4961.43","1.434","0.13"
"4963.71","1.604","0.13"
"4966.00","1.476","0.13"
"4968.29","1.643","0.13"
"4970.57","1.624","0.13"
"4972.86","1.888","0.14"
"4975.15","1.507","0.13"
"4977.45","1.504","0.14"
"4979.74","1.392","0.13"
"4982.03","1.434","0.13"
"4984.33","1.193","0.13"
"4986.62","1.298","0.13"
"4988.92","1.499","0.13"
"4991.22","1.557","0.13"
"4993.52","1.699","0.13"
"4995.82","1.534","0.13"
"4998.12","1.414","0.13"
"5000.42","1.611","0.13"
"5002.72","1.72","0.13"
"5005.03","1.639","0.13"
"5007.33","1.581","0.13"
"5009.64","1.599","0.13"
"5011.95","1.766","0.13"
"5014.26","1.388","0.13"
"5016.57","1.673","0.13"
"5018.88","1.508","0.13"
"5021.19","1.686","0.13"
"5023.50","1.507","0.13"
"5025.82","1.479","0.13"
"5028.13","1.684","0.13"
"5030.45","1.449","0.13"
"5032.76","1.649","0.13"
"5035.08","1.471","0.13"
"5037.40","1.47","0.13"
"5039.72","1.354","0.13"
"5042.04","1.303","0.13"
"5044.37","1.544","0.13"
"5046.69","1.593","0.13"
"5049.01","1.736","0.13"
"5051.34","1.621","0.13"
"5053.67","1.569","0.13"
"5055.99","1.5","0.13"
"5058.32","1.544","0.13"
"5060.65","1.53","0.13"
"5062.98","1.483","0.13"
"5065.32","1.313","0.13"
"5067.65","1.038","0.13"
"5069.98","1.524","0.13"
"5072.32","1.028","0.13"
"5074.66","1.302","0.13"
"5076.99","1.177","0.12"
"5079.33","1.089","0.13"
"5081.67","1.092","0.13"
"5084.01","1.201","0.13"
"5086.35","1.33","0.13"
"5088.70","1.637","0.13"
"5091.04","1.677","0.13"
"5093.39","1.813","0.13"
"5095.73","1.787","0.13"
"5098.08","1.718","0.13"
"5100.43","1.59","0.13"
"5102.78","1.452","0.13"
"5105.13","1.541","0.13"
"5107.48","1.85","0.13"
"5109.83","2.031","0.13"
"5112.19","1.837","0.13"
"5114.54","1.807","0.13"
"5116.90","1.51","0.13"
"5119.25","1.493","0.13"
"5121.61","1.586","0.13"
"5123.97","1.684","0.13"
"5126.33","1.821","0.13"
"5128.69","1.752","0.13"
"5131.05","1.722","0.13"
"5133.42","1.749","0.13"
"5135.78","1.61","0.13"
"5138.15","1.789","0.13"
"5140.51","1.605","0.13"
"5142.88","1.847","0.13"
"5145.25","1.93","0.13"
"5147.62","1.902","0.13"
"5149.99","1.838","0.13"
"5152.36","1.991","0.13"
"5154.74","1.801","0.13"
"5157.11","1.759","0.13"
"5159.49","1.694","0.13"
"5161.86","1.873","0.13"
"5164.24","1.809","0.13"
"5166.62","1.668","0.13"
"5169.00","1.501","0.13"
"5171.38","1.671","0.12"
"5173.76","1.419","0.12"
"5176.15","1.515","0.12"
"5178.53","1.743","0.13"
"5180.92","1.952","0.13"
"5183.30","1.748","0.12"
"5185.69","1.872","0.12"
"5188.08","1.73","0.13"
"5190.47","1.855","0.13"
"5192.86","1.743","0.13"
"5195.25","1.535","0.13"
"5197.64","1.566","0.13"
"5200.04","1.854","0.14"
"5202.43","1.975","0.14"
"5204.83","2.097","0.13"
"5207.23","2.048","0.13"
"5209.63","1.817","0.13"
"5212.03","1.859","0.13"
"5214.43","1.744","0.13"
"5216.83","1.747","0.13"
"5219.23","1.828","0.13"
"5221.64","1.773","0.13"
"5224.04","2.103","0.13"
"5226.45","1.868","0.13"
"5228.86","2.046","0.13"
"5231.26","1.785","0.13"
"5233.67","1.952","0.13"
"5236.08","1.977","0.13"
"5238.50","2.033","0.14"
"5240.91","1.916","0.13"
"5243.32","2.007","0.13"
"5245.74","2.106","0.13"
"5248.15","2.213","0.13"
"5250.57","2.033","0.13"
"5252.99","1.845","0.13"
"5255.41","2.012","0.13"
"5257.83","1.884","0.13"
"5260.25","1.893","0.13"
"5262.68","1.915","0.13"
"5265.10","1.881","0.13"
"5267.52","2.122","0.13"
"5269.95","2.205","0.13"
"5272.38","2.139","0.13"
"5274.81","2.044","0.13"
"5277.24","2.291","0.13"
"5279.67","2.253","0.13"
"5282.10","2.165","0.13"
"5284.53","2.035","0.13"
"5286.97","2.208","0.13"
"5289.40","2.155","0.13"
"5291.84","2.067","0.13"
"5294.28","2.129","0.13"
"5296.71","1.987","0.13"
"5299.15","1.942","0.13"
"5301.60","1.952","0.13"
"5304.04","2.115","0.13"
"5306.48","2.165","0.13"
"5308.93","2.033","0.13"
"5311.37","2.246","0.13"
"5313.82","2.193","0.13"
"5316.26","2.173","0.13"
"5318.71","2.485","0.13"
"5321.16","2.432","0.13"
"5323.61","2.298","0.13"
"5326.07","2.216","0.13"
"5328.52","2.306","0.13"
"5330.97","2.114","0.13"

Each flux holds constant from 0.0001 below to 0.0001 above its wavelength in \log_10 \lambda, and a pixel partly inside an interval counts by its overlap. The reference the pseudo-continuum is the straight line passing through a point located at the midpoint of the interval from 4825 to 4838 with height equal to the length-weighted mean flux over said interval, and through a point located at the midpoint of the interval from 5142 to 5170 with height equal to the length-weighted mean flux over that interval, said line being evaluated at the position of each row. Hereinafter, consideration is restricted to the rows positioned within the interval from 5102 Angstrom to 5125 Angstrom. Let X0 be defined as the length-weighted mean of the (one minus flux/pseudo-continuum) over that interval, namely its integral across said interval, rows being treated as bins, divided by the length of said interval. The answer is 0.04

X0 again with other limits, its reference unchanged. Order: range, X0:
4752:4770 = -0.04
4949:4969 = 0.09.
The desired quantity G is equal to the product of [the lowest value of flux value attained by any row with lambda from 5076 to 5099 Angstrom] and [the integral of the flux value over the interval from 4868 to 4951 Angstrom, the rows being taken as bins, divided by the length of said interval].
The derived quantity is 1.59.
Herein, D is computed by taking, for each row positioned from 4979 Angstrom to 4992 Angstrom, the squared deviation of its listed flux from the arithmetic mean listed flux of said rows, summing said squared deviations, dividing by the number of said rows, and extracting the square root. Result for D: 0.12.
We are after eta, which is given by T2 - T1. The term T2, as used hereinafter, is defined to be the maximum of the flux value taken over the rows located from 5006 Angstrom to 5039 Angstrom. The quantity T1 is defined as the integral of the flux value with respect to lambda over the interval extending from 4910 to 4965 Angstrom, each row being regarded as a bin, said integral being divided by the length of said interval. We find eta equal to 0.33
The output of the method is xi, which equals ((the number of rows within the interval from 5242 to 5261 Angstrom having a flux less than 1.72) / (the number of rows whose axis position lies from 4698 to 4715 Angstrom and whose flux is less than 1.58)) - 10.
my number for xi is -10.0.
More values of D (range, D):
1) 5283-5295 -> 0.06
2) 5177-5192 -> 0.08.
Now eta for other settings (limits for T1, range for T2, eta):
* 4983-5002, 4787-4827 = 0.21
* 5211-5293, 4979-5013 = -0.24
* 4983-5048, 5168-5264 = 0.68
